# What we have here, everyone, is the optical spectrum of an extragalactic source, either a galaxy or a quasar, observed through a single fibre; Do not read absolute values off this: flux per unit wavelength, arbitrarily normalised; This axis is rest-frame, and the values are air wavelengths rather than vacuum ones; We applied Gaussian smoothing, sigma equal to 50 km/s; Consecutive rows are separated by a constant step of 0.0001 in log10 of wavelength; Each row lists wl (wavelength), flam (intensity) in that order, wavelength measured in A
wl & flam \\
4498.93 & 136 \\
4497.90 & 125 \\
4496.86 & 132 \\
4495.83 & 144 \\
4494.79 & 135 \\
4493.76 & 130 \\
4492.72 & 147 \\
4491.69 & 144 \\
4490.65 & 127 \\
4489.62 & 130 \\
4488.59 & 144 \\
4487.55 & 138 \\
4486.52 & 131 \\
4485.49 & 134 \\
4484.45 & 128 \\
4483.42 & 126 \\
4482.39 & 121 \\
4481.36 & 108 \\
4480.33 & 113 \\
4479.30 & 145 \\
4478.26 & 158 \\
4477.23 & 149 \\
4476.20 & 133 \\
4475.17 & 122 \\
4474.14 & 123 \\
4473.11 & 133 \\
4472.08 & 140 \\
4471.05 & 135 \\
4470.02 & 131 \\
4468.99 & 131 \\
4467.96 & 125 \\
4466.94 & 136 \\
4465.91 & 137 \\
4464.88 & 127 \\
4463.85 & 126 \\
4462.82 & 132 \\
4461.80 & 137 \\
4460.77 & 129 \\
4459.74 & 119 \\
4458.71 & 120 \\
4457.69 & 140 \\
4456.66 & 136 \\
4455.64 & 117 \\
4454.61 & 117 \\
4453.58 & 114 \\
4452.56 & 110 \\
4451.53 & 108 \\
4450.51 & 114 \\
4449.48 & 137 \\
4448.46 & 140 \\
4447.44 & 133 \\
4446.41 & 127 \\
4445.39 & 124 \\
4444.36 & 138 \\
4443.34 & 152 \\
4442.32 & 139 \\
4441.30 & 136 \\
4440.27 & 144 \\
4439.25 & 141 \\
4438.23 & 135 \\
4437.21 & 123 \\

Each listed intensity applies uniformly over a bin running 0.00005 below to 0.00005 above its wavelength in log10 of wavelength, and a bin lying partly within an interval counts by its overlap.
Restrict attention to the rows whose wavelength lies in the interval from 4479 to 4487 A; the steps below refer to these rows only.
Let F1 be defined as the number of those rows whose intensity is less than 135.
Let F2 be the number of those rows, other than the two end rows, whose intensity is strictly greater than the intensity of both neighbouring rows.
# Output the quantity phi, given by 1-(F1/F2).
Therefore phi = -6.0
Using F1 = 7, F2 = 1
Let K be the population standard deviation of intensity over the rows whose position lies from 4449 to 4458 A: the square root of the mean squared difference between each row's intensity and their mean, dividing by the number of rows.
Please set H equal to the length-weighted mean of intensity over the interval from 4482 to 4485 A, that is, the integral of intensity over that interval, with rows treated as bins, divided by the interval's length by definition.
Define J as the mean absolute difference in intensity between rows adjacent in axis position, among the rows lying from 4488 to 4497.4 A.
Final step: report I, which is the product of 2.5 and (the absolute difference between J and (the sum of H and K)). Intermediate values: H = 125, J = 10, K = 12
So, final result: 317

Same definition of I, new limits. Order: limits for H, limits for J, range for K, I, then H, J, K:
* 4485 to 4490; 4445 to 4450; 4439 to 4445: 340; 136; 5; 5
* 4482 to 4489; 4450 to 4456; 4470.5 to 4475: 337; 132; 3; 6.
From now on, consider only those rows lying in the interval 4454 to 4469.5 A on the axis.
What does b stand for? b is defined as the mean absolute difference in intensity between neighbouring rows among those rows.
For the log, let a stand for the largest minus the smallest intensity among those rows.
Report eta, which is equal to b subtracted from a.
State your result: 16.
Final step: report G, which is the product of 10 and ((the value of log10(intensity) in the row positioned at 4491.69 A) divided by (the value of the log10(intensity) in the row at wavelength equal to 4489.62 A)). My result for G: 10.2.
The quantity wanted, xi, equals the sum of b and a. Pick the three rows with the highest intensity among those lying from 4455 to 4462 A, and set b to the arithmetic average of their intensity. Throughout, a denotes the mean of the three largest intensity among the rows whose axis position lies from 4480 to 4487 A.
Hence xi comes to 269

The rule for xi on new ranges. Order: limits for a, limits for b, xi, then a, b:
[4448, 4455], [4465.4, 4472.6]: 269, 131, 138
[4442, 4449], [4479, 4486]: 279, 144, 136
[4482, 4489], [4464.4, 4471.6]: 275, 139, 136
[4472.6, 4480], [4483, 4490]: 289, 151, 139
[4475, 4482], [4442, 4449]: 294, 151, 144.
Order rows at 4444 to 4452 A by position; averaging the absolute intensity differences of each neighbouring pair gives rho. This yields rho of 8.9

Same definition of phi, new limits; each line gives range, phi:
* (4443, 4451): -3.0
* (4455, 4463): -1.5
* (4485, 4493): -3.0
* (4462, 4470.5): -5.0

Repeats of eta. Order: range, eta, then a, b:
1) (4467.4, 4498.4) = 41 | 50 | 8.6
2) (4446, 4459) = 24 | 32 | 8.1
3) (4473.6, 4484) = 38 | 50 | 11.7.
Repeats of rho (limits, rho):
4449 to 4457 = 8.1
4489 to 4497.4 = 9.4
